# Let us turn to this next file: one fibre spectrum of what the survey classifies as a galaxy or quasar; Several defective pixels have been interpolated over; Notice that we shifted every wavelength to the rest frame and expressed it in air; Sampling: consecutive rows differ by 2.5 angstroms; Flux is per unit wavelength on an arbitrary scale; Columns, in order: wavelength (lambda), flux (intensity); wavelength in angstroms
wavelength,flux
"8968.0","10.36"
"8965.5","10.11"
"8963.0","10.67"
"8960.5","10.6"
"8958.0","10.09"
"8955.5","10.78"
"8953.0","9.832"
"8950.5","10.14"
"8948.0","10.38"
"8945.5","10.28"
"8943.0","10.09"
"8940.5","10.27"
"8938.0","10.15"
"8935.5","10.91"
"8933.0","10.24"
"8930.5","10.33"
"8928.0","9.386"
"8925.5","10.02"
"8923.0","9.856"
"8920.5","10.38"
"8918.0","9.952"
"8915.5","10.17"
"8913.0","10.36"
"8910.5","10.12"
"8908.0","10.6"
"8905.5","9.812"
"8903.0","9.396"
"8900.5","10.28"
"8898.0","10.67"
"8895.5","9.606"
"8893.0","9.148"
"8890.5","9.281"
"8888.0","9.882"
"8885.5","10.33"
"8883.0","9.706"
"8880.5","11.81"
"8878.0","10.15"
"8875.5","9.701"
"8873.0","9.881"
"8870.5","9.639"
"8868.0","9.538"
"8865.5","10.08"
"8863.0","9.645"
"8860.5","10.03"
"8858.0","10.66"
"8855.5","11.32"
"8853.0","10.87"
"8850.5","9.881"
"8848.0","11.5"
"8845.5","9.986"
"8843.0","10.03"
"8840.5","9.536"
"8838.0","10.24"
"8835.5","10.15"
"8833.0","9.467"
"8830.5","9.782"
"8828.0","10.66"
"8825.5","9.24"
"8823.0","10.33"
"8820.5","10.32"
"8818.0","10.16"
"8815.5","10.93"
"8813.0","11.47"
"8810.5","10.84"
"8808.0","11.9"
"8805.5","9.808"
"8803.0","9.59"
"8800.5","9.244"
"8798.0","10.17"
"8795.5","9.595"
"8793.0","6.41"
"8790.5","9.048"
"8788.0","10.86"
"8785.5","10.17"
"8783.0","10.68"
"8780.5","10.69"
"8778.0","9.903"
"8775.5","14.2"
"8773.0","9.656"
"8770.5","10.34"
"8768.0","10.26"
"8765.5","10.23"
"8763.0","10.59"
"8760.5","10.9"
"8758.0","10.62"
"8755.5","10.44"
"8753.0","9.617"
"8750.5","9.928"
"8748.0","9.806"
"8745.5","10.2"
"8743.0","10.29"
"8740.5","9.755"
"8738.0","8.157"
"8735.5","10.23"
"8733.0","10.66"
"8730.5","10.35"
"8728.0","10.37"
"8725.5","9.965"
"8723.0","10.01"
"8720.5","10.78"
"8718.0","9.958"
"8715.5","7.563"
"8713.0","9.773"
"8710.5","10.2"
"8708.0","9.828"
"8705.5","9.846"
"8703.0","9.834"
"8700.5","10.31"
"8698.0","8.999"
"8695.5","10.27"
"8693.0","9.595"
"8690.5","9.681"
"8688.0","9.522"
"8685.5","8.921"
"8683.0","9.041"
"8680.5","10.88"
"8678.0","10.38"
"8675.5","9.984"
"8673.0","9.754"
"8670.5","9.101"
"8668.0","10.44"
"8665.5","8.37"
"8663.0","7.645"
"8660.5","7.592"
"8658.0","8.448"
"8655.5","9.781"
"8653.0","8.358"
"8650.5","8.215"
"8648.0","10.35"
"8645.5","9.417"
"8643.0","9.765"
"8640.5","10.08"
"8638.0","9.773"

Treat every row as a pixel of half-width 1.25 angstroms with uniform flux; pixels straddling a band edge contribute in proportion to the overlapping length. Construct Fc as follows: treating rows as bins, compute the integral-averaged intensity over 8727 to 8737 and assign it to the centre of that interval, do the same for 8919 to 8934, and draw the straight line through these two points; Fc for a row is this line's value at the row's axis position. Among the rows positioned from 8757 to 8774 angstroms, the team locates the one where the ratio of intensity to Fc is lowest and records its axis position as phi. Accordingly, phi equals 8773.0 angstroms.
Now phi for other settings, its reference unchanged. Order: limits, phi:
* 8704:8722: 8715.5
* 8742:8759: 8753.0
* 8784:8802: 8793.0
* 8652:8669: 8660.5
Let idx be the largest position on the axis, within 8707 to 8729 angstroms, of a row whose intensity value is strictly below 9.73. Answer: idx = 8715.5 angstroms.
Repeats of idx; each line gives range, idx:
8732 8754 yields 8753.0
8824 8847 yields 8840.5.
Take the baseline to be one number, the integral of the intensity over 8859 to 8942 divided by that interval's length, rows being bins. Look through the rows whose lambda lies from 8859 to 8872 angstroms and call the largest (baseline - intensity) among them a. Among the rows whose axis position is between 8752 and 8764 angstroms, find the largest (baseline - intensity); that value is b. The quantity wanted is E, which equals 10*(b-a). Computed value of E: -1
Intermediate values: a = 0.50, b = 0.4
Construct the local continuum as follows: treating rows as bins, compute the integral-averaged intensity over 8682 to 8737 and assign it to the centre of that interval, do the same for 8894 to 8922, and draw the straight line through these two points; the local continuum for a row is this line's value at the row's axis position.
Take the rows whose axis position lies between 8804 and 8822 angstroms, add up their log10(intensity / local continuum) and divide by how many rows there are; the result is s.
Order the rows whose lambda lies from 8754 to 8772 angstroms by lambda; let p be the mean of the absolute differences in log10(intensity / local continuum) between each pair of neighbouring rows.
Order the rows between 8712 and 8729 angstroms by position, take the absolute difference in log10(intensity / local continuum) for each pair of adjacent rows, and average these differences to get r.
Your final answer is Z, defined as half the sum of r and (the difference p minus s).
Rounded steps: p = 0.008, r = 0.053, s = 0.033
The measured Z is 0.014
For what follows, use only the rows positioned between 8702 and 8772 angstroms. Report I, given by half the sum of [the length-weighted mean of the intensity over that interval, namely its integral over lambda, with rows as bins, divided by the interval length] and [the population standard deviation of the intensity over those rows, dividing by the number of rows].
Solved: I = 5.35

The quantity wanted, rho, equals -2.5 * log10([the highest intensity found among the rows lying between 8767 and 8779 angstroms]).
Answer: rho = -2.88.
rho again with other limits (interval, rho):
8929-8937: -2.59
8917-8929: -2.54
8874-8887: -2.68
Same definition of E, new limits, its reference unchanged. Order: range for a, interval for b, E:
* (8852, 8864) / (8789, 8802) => 32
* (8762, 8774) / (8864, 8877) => 1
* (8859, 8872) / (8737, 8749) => 14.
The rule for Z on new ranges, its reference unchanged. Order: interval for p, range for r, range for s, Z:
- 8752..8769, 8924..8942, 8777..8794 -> 0.027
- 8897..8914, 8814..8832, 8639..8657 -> 0.034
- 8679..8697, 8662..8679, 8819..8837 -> 0.034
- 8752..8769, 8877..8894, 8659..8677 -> 0.045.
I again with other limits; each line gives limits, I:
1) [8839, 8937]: 5.35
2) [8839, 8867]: 5.47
